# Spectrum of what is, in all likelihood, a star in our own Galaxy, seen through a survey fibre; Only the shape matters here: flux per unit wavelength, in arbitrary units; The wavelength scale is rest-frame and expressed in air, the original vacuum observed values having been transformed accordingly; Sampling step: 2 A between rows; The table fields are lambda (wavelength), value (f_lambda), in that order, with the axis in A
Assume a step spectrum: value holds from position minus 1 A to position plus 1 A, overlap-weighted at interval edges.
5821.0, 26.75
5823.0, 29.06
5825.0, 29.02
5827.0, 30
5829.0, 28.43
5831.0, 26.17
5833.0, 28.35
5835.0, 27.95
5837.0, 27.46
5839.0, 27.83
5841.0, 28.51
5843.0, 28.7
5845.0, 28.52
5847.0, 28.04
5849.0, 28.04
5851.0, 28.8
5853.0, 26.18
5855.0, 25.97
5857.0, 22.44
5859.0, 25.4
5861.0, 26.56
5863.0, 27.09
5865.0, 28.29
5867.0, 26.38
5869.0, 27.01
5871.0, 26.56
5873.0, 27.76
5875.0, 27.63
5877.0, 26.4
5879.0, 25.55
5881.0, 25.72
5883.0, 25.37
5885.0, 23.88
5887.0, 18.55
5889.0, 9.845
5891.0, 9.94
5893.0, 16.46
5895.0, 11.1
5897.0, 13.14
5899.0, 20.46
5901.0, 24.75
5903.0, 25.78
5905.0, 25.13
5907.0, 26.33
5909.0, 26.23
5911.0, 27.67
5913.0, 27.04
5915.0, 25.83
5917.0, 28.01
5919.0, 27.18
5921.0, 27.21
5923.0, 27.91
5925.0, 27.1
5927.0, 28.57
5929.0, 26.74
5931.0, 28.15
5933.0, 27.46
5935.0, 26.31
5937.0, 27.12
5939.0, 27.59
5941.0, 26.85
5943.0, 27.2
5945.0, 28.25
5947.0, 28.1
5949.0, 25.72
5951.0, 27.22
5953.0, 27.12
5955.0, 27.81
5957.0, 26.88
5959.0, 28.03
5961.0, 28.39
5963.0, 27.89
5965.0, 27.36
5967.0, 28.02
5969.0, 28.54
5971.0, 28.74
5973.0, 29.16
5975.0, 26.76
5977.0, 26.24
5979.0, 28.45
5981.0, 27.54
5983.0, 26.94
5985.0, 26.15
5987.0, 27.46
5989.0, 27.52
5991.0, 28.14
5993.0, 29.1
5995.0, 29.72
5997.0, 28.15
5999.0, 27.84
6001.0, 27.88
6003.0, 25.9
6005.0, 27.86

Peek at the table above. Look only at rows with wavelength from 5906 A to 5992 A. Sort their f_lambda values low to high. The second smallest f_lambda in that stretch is 25.83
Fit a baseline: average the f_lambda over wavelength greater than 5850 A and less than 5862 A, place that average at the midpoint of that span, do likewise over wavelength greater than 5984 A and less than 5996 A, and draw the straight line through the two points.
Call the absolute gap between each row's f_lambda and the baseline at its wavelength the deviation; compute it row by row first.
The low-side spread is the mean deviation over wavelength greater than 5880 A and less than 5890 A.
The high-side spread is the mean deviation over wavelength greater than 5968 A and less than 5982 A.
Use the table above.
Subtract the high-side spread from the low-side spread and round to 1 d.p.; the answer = 4.7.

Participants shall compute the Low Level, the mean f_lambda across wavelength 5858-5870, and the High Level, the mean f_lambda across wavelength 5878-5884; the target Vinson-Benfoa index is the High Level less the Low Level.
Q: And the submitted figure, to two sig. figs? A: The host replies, -1.2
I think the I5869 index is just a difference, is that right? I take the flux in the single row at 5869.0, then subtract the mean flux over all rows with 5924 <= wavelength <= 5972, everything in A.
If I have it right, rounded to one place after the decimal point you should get -0.5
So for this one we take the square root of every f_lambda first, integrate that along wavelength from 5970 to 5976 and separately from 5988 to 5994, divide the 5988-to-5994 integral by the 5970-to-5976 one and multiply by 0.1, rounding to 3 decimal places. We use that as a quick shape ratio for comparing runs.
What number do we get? 0.100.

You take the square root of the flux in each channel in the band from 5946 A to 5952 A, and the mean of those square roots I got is 5.20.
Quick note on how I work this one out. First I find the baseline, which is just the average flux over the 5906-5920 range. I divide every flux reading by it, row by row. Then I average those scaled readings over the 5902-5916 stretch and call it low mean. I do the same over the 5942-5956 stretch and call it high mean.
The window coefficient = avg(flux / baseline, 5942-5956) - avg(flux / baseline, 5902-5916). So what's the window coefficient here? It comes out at 0.04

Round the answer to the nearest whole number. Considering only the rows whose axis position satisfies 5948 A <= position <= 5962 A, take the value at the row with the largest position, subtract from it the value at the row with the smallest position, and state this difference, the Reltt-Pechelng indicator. 3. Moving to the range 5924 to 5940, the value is 0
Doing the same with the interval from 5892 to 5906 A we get 9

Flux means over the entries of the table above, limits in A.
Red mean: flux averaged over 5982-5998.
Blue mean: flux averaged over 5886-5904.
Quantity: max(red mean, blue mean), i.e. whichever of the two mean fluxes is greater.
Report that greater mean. 27.9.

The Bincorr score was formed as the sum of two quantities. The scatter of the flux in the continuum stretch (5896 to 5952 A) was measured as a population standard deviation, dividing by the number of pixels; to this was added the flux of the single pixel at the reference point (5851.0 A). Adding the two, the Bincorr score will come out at 32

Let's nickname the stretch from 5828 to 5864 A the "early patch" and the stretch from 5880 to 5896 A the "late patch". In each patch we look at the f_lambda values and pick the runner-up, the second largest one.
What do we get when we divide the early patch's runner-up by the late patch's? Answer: 1.13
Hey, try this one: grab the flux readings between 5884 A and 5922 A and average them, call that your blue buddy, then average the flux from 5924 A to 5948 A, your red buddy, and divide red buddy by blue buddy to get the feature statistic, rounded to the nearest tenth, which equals 1.3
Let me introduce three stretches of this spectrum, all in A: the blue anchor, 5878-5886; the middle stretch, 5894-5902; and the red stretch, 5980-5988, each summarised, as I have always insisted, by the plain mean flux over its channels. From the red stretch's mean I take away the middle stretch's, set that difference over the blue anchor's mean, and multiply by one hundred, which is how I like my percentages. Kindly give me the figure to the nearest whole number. 38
